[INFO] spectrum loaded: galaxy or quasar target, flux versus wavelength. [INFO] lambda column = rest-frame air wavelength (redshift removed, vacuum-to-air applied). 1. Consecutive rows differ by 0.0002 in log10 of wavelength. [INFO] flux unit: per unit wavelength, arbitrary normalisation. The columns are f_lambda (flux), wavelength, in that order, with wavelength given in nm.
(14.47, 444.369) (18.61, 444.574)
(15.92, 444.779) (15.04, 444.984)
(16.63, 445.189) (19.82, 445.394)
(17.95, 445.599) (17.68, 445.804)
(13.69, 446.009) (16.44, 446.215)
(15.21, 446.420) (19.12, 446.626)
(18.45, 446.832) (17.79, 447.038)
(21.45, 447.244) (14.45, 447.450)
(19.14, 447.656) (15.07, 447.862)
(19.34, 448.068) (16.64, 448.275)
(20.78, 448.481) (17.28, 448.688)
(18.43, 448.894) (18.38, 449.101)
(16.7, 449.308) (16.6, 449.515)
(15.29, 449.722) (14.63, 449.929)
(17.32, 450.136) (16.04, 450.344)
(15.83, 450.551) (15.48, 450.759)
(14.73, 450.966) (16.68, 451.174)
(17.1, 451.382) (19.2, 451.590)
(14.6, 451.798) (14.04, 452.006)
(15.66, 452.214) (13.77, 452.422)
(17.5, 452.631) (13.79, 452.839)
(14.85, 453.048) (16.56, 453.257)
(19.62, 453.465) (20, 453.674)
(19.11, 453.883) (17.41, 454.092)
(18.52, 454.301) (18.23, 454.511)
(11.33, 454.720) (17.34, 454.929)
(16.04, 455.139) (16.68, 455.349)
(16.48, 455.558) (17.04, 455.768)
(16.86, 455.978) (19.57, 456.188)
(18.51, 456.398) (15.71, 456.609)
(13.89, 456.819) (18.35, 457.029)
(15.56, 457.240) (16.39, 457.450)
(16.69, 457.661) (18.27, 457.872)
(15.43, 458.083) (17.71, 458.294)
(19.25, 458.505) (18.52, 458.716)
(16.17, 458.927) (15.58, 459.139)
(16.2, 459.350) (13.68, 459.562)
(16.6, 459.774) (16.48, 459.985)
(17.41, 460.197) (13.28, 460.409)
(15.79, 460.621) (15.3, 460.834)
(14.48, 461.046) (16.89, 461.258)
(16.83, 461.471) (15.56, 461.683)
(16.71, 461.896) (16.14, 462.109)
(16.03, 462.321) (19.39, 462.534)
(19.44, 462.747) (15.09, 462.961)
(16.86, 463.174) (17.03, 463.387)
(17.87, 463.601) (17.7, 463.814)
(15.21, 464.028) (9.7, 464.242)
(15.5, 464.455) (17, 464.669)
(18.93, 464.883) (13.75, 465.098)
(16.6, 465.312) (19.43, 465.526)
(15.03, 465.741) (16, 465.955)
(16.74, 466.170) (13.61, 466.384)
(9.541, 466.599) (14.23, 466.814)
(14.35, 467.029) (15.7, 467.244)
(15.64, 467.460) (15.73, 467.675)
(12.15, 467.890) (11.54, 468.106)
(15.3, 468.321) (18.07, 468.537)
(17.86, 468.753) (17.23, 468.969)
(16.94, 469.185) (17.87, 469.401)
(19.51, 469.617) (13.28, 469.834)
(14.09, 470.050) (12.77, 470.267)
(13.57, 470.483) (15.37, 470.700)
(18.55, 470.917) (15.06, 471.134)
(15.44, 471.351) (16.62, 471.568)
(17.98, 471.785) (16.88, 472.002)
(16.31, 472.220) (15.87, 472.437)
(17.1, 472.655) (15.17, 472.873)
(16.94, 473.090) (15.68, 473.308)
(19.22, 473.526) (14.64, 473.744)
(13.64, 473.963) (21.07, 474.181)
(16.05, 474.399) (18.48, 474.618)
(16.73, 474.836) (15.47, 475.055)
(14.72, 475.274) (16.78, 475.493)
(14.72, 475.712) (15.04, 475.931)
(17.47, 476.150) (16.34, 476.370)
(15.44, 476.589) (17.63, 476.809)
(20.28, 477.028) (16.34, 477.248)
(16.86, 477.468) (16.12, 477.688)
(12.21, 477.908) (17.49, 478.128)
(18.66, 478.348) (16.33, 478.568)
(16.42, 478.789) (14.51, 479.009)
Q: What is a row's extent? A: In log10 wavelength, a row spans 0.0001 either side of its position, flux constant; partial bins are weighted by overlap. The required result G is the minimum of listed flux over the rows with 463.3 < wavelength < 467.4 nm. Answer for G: 9.541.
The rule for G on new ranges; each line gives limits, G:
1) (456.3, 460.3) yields 13.68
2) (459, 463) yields 13.28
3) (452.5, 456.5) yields 11.33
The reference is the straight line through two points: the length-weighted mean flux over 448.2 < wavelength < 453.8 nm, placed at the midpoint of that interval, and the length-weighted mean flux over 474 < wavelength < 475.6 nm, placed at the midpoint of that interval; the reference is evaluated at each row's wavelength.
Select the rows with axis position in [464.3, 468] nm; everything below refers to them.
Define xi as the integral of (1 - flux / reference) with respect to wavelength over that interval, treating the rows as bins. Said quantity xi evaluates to 0.35 nm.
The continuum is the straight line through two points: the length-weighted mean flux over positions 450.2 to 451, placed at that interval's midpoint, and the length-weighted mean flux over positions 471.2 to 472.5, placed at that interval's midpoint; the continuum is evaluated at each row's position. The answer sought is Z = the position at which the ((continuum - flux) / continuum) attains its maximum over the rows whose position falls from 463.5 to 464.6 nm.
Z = 464.242 nm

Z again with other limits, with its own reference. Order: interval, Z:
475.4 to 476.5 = 475.712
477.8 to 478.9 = 477.908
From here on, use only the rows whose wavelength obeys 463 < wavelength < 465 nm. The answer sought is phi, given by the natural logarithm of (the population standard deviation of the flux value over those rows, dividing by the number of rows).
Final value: 0.93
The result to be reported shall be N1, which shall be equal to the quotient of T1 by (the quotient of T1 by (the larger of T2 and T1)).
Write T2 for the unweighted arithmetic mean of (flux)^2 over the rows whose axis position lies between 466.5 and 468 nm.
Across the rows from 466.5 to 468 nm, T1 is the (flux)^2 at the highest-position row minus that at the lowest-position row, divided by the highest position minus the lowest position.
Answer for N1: 198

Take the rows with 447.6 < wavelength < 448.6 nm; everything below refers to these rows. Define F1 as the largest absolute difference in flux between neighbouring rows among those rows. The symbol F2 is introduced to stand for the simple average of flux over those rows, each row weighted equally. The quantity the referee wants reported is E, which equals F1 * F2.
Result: 78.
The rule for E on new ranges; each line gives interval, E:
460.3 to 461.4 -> 38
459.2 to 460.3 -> 47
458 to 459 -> 41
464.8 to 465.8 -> 87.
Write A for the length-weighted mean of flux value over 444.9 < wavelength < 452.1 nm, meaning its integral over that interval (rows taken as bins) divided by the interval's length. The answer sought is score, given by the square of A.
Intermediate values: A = 17.0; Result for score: 287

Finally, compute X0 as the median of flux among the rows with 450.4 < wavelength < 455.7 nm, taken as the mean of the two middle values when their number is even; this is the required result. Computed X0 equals 16.56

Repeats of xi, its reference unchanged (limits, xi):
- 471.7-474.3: 0.03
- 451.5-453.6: 0.08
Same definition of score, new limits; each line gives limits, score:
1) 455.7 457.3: 288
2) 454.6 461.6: 268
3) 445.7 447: 283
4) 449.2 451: 253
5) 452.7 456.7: 290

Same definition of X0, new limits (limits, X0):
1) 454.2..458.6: 16.86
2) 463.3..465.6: 17.00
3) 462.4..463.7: 17.45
